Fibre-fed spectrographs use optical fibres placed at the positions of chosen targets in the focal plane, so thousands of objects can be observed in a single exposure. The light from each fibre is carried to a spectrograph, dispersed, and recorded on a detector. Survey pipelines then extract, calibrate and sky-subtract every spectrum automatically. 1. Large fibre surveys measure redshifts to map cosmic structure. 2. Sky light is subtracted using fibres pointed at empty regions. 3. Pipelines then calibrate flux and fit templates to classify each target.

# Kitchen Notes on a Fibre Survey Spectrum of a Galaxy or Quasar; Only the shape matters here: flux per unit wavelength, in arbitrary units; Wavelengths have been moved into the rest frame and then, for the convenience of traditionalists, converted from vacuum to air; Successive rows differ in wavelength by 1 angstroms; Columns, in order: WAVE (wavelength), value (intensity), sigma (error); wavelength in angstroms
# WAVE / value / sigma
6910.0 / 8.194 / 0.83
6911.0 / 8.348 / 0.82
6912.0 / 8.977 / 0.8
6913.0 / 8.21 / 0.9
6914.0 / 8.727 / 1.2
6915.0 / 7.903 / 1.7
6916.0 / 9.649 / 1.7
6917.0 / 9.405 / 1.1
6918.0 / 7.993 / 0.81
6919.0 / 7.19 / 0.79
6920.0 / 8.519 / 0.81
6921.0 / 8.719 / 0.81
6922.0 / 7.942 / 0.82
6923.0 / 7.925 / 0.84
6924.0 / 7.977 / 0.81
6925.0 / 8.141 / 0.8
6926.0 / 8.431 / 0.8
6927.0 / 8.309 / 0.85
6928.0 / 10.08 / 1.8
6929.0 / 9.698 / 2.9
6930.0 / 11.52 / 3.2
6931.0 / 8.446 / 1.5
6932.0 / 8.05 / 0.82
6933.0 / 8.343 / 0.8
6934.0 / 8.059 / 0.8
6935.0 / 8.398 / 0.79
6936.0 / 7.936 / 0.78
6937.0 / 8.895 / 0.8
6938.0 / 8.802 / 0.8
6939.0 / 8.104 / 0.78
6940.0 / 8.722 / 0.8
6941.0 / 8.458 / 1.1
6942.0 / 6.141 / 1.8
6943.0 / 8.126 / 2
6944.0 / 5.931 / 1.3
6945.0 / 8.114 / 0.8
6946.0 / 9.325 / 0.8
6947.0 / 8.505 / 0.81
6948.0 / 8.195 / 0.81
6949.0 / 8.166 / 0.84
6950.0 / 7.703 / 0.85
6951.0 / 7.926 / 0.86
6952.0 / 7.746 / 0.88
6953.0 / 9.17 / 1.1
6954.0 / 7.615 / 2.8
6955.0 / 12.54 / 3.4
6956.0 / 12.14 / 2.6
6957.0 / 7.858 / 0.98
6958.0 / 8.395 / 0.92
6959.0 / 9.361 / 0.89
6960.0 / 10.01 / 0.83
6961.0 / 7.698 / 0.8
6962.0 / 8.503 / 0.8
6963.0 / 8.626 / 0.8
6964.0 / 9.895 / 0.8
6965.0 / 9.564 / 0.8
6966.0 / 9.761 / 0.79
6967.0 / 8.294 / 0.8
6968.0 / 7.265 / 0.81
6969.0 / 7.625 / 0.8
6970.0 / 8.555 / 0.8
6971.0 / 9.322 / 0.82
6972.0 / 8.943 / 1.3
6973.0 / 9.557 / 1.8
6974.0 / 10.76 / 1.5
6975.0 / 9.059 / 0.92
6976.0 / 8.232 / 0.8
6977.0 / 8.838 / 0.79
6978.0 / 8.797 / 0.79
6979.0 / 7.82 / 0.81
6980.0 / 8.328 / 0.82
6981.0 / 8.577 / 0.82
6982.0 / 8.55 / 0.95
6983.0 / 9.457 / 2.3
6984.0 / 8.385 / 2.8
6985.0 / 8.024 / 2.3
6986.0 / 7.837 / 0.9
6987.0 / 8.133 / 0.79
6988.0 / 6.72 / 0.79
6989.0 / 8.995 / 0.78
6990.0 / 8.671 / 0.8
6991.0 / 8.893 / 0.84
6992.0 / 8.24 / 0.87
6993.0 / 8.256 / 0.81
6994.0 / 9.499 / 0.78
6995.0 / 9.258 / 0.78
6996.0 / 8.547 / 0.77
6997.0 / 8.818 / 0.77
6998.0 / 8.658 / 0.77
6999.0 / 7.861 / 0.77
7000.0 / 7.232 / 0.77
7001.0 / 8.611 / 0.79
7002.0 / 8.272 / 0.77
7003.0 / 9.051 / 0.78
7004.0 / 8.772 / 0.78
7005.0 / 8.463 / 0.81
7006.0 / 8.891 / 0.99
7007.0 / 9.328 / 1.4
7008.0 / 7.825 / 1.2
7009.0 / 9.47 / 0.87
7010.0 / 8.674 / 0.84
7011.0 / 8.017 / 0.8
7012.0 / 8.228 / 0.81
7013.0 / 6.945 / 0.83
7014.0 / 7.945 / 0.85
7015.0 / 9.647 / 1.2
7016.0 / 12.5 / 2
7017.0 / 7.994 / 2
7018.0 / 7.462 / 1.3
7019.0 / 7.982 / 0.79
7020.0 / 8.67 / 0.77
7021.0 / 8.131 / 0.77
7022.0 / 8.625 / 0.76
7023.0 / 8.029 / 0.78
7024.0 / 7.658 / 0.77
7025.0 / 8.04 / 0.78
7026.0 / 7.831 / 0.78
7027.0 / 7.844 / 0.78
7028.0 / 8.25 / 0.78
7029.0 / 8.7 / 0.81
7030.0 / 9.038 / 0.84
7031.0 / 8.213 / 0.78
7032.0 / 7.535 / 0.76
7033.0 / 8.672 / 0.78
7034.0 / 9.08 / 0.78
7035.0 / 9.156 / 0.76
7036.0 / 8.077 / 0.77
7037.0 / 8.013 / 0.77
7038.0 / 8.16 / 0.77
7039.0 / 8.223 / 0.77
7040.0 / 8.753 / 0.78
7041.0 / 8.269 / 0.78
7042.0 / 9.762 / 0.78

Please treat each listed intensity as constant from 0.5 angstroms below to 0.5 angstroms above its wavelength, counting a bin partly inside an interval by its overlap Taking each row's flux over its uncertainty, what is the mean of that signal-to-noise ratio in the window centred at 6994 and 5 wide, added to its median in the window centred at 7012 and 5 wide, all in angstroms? 21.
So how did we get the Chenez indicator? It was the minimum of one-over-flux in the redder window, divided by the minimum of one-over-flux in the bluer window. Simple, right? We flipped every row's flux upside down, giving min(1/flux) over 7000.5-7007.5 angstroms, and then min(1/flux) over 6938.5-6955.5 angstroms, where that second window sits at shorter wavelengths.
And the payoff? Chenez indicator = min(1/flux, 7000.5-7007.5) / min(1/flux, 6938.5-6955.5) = 1.34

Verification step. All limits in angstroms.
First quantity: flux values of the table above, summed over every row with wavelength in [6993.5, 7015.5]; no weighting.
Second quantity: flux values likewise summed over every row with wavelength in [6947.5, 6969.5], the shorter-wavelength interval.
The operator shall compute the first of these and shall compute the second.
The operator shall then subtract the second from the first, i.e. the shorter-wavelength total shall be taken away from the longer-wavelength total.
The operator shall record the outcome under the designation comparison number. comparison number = -6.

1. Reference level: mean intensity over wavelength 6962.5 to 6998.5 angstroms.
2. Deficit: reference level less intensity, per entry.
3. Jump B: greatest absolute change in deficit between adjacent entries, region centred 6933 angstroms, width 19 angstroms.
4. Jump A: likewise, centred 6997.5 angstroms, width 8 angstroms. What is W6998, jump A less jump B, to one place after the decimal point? -1.7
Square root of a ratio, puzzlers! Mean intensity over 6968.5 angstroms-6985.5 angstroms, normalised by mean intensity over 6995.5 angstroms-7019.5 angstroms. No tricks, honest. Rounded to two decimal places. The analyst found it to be 1.01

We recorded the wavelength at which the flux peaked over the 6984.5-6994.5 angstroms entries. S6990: 6994.0 angstroms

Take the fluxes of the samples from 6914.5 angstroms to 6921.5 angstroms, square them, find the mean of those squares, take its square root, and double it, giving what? 17.0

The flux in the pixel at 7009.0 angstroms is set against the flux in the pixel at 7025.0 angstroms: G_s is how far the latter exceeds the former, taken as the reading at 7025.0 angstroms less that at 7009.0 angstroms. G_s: -1.4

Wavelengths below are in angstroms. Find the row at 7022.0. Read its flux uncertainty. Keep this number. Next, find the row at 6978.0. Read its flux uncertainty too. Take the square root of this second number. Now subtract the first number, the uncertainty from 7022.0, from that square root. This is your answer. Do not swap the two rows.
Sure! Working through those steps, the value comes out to 0.13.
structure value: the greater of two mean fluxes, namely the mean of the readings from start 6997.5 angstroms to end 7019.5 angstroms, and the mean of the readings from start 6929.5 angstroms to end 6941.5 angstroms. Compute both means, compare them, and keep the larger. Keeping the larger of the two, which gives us 8.64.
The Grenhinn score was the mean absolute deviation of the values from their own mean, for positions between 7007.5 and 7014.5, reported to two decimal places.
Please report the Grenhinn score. 0.54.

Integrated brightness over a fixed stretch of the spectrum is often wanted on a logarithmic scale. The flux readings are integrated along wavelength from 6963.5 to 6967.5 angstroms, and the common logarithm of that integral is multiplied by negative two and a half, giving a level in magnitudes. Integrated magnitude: -3.94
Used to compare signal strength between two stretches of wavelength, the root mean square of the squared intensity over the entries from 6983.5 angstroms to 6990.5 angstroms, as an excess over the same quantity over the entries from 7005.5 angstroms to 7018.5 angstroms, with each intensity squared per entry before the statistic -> -15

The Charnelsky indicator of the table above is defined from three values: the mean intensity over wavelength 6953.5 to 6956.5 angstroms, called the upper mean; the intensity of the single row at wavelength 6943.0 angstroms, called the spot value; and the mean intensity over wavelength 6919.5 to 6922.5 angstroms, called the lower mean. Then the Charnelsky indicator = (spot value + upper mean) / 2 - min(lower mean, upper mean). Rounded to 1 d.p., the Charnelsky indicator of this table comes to 1.1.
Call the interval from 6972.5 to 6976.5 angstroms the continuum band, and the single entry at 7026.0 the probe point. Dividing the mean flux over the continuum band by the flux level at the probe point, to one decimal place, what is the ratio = 1.2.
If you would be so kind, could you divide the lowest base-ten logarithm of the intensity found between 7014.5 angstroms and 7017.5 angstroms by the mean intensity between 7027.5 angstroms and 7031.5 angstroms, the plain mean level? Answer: 0.106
